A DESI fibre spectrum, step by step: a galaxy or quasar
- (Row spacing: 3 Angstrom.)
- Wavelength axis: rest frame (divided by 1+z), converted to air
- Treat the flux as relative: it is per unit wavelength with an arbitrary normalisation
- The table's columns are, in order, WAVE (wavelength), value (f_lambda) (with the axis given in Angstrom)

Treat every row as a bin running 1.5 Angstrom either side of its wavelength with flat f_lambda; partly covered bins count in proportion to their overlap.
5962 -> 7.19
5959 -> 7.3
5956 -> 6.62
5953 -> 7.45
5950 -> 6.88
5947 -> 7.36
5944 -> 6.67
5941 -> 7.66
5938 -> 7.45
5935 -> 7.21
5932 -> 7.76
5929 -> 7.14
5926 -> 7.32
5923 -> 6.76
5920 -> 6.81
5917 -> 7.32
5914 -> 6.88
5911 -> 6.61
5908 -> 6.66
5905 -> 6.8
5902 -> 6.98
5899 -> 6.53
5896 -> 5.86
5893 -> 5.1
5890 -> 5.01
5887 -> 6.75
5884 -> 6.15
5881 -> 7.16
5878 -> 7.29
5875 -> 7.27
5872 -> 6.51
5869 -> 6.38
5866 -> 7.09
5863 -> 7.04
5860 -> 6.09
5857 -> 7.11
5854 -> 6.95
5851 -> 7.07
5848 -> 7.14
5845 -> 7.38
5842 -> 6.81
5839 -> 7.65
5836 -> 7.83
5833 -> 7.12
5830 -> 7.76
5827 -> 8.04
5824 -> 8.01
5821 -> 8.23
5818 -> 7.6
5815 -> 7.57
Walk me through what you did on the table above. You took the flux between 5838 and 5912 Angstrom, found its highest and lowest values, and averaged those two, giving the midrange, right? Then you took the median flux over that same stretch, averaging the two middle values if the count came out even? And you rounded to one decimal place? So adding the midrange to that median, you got 13.1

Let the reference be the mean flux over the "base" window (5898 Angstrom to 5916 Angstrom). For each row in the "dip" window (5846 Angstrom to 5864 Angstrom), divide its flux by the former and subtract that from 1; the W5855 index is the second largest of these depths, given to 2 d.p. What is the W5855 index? -0.03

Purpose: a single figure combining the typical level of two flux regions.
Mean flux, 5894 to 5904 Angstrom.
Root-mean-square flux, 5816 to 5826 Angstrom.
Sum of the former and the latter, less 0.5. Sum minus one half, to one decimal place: 13.9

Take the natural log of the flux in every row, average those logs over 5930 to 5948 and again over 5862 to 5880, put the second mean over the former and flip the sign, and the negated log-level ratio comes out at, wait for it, -0.97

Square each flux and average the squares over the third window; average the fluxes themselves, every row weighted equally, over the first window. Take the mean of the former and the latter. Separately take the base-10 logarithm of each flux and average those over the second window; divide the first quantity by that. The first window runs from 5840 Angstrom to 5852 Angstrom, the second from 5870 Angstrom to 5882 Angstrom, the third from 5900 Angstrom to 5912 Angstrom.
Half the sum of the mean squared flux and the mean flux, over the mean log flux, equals 31.2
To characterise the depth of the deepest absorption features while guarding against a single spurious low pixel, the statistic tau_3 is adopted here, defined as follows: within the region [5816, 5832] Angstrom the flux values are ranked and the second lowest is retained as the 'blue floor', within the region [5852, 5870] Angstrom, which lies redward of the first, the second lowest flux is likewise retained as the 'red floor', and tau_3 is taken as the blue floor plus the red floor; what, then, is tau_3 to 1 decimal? 14.1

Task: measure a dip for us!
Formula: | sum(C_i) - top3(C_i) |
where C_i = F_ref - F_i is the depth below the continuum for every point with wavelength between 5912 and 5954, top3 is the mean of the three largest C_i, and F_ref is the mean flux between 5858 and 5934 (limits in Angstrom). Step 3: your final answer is 6.9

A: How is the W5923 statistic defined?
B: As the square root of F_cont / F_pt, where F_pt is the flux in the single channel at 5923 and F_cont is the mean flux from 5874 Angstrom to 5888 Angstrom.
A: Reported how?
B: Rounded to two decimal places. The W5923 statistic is 1.01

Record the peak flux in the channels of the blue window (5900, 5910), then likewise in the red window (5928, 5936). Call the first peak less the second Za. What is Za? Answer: -0.8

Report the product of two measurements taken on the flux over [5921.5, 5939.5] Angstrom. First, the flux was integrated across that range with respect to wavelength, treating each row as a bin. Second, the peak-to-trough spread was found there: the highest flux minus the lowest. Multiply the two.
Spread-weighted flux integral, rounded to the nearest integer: 131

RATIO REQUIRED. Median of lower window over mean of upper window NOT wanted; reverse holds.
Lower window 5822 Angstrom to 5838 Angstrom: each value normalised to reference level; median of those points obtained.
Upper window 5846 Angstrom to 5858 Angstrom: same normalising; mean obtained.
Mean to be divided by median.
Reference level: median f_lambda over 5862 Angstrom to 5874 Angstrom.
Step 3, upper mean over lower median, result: 0.90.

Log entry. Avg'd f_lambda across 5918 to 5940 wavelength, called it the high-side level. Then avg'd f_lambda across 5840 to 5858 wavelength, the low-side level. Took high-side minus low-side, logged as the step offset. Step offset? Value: 0.13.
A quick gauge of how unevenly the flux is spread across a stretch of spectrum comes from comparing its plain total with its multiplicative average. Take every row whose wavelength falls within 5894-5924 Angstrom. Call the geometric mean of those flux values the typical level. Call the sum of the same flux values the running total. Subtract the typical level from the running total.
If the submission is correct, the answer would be 60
